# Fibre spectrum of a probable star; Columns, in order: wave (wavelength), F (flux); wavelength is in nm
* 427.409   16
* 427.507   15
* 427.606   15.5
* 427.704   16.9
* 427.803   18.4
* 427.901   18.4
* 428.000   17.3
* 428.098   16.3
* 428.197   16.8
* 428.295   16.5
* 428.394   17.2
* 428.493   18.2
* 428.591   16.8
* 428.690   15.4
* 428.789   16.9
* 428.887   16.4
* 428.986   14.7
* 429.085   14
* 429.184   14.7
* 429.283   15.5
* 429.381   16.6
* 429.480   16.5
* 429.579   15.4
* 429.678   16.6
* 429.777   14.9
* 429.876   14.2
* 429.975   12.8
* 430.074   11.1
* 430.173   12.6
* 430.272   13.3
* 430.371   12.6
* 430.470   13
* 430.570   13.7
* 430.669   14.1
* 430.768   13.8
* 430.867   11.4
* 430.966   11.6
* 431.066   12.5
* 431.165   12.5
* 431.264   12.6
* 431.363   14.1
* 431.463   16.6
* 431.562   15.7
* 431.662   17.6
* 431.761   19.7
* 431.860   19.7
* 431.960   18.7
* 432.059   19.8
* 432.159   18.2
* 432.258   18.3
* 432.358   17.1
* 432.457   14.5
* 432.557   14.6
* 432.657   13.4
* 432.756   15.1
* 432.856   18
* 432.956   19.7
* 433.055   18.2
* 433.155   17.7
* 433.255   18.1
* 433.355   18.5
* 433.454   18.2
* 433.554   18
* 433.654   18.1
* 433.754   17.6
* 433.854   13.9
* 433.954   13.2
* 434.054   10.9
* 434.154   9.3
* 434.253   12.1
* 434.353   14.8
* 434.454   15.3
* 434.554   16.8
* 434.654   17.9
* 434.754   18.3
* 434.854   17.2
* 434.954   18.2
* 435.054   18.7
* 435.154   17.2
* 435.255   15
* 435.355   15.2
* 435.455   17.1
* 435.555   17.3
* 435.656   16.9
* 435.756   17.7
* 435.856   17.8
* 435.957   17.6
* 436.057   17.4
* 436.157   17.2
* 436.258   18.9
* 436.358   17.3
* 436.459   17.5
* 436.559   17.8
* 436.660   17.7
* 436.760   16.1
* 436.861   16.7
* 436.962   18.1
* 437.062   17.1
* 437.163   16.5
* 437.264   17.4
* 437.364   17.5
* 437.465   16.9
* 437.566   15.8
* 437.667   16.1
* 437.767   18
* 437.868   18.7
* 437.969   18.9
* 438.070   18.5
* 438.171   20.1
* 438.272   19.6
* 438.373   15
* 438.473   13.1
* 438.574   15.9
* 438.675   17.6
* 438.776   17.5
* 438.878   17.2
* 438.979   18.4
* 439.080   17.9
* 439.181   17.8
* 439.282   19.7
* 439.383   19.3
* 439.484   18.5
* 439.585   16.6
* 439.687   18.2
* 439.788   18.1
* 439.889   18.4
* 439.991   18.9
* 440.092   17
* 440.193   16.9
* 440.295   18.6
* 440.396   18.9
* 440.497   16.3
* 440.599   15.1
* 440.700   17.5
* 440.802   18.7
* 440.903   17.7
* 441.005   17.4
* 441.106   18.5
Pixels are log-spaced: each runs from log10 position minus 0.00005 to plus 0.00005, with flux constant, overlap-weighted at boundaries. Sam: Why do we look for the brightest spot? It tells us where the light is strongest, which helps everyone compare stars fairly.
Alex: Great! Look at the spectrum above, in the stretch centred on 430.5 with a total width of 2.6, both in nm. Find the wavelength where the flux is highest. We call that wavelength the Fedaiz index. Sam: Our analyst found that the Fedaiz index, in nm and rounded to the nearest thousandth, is 431.761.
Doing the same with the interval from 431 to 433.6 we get 432.059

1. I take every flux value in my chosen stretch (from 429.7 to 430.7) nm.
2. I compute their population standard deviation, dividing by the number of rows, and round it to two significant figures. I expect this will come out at 1.0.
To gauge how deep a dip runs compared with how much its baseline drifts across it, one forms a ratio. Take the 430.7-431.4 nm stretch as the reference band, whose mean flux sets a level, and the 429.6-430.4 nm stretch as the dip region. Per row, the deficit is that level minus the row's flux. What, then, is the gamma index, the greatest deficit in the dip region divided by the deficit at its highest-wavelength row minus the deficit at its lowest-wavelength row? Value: 0.4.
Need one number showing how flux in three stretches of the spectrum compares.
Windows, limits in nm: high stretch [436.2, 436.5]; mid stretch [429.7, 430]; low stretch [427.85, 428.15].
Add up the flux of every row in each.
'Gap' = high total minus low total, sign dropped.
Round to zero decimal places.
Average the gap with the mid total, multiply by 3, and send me 65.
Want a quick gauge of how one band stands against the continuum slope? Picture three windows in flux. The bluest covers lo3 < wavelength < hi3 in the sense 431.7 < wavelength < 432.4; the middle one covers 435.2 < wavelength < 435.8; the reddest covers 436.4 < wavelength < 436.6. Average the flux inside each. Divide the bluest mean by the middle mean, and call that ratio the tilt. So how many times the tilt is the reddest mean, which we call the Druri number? 15.5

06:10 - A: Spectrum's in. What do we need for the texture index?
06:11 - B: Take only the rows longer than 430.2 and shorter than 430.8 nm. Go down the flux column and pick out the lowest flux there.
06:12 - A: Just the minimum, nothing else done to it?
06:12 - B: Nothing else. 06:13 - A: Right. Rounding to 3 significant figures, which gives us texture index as 12.6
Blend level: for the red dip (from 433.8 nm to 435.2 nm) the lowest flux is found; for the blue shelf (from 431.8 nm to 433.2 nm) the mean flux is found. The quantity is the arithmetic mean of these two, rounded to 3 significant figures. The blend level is 13.3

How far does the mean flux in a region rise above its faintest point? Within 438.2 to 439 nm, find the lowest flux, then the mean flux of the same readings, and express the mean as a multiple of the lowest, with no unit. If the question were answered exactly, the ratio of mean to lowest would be 1.28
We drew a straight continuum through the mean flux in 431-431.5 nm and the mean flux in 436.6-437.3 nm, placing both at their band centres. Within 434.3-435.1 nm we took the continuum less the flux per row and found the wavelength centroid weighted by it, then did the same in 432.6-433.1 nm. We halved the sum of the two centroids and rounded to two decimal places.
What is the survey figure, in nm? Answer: 433.92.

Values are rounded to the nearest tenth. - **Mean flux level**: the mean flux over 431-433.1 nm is 16.5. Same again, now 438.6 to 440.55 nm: 18.0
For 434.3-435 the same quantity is 16.9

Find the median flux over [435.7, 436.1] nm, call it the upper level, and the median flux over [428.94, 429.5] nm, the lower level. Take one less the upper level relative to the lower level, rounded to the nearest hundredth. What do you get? -0.17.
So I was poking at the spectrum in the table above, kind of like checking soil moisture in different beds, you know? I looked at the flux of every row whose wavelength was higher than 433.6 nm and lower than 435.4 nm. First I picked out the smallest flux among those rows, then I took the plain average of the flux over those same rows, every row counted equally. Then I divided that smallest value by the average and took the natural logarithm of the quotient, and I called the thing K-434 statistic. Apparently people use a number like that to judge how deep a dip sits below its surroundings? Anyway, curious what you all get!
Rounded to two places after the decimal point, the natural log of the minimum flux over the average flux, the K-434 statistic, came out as -0.51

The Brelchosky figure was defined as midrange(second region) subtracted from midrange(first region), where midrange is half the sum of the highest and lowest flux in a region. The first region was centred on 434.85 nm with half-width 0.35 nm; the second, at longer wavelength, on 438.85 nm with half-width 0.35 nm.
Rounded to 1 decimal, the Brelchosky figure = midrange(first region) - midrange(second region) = 0.6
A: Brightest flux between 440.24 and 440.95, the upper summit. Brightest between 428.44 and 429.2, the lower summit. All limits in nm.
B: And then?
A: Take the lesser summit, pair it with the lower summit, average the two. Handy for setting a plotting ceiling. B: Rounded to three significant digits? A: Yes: 18.2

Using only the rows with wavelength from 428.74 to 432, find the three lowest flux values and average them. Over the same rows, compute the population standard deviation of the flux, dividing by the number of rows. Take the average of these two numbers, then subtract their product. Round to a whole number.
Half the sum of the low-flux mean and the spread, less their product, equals -19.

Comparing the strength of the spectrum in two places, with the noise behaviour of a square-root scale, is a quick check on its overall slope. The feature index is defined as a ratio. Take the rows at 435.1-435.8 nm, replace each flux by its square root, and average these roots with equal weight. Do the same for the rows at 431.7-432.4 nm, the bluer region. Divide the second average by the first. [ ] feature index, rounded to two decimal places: 1.06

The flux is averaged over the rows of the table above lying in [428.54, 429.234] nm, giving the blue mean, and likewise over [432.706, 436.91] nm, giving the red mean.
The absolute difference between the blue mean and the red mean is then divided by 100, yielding 0.012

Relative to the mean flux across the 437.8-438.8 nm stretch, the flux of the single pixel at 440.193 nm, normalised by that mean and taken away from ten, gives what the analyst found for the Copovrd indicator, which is 9.03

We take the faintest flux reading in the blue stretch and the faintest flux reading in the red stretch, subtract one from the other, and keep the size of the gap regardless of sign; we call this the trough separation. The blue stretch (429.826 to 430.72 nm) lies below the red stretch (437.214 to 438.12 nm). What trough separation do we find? 4.7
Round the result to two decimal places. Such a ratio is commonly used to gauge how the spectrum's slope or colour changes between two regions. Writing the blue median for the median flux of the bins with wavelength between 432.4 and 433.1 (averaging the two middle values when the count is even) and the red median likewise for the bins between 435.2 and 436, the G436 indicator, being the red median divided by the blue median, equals 1.14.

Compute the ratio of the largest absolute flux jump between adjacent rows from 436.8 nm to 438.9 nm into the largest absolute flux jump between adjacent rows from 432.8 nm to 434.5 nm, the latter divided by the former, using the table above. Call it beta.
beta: 0.80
